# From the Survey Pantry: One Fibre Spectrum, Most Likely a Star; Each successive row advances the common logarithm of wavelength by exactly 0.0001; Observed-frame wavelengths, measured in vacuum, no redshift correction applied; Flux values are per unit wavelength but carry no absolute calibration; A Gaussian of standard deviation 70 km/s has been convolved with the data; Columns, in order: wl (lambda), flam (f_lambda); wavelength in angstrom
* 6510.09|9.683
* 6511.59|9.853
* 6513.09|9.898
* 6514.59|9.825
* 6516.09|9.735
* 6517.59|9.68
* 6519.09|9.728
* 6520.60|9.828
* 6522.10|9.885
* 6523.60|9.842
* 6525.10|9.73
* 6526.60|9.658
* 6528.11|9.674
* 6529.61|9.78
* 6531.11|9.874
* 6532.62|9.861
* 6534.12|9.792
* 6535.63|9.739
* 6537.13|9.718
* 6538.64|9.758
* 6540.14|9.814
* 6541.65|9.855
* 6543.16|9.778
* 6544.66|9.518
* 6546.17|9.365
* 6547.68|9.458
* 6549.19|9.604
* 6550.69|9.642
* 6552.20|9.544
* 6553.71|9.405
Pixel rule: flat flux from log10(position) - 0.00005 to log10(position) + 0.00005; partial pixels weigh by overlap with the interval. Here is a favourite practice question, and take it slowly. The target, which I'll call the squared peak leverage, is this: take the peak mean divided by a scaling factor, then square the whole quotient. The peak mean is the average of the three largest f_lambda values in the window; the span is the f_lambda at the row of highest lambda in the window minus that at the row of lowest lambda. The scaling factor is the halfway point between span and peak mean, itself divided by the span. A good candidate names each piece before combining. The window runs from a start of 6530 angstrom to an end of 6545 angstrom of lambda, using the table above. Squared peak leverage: 0.55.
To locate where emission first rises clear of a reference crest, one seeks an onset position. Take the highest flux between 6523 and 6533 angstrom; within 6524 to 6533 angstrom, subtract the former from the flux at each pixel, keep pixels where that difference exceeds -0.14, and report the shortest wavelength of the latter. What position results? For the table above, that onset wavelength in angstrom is 6529.61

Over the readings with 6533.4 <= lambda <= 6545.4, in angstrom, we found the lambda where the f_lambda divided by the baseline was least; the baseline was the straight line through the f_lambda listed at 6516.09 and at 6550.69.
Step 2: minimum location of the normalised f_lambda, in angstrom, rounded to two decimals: 6544.66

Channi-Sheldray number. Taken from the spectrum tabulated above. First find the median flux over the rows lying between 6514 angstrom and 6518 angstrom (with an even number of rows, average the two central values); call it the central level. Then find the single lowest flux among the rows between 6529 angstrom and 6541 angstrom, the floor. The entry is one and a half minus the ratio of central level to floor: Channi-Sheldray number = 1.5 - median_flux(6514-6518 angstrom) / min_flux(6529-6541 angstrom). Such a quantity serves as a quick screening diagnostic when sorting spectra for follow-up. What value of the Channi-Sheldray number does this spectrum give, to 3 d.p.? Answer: 0.498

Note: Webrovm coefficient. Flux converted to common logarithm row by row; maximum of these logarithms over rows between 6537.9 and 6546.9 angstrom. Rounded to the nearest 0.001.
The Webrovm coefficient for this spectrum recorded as 0.994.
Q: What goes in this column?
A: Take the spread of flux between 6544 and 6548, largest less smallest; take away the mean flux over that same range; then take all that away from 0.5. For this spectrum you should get 9.8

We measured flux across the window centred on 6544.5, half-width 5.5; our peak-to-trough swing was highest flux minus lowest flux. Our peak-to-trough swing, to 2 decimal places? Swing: 0.49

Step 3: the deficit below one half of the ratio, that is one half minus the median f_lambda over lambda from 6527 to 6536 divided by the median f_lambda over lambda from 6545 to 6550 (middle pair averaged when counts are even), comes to -0.535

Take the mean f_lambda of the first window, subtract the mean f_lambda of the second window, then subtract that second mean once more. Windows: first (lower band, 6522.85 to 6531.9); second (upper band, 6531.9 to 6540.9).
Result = -9.80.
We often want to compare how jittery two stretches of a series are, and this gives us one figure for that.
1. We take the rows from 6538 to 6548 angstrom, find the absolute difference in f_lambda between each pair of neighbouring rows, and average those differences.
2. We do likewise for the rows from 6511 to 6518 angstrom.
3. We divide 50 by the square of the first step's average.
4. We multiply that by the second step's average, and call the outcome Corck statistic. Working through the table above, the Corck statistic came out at 256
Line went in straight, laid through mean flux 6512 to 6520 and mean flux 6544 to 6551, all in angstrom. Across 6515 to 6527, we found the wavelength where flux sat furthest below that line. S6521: 6517.59 angstrom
